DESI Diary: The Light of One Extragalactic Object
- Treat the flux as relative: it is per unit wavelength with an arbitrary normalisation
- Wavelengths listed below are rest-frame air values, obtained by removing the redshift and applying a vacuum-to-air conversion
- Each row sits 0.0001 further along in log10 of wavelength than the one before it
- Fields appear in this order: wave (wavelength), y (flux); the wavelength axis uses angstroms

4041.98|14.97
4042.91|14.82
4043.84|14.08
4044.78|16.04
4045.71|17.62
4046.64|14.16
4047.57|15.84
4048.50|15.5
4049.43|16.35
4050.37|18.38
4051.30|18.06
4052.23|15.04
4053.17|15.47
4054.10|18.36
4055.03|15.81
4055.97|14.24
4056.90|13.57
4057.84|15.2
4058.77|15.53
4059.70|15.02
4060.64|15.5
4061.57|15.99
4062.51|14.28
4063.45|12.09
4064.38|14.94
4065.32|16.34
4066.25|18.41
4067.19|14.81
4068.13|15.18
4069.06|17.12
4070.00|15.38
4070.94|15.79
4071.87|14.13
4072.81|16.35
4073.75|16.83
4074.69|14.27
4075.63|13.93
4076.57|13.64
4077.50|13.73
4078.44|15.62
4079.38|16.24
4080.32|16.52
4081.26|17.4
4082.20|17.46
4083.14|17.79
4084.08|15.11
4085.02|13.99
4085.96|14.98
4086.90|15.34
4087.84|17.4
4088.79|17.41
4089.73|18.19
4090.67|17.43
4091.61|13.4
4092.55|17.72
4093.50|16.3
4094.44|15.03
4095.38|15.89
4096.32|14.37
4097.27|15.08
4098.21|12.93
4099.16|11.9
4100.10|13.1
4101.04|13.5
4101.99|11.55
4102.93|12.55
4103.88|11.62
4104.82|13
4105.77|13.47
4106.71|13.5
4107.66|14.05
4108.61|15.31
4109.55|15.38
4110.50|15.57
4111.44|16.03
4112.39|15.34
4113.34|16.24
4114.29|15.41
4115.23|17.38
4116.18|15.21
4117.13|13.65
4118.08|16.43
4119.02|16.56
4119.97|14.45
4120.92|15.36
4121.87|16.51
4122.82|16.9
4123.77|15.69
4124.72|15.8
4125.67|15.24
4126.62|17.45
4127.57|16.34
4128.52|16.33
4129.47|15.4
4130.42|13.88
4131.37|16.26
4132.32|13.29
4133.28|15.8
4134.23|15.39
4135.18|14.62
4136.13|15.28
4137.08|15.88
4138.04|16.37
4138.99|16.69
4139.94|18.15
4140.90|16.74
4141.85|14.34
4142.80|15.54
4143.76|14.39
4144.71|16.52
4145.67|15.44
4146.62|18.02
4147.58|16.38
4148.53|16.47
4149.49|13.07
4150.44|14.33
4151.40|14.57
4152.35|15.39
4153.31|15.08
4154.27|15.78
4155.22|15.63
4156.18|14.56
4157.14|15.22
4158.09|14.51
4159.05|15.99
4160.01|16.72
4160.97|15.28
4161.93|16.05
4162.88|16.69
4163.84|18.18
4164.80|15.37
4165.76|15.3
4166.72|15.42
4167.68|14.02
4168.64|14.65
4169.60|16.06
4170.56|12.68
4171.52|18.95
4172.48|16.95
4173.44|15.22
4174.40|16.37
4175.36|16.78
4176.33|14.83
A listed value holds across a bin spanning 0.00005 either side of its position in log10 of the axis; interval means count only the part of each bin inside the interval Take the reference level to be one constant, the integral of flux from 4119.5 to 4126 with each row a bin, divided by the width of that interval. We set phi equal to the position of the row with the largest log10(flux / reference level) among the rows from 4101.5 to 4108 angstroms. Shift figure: 4107.66 angstroms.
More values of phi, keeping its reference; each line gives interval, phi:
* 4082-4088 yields 4083.14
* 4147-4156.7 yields 4148.53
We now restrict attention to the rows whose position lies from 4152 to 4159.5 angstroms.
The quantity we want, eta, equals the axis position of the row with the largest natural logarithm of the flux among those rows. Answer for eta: 4159.05 angstroms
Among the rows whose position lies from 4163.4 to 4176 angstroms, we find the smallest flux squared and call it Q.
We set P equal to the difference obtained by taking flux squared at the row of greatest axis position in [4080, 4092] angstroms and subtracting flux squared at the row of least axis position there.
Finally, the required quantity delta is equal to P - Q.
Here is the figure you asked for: -254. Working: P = -93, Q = 161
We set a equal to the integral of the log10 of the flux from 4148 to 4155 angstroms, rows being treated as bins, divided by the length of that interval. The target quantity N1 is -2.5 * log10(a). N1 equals -0.1761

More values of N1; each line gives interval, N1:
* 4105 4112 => -0.1665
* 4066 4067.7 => -0.2033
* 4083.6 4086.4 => -0.1683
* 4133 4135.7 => -0.1845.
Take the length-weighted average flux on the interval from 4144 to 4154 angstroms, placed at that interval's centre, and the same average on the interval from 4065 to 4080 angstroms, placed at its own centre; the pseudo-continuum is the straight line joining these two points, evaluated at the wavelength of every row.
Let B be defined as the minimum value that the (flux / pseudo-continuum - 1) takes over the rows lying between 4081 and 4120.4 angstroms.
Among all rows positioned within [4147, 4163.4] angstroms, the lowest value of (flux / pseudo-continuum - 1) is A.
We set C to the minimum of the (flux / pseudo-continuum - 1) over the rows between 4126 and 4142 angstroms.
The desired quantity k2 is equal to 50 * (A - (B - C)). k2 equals -2.2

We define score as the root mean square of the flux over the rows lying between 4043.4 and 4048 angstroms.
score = 15.6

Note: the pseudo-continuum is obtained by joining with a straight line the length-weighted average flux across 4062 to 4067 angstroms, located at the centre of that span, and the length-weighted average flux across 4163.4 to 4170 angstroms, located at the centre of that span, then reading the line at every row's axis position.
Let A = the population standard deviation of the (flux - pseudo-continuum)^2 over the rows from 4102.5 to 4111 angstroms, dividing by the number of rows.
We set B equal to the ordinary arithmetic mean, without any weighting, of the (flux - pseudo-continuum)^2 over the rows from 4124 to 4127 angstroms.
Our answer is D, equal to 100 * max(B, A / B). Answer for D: 291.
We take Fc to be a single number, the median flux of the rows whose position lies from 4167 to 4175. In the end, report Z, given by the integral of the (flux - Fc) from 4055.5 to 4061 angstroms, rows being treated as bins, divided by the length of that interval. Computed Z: -0.81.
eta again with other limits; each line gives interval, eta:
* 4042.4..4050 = 4045.71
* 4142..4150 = 4146.62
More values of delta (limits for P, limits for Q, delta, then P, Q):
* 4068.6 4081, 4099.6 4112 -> -154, -20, 133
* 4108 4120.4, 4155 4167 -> -236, -26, 211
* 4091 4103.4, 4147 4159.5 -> -193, -22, 171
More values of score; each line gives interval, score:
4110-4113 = 15.6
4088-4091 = 17.7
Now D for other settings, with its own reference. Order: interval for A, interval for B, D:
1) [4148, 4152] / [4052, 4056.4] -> 235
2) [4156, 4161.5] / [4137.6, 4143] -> 211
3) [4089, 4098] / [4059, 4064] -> 223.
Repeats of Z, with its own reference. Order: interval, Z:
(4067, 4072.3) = -0.20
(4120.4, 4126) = 0.28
